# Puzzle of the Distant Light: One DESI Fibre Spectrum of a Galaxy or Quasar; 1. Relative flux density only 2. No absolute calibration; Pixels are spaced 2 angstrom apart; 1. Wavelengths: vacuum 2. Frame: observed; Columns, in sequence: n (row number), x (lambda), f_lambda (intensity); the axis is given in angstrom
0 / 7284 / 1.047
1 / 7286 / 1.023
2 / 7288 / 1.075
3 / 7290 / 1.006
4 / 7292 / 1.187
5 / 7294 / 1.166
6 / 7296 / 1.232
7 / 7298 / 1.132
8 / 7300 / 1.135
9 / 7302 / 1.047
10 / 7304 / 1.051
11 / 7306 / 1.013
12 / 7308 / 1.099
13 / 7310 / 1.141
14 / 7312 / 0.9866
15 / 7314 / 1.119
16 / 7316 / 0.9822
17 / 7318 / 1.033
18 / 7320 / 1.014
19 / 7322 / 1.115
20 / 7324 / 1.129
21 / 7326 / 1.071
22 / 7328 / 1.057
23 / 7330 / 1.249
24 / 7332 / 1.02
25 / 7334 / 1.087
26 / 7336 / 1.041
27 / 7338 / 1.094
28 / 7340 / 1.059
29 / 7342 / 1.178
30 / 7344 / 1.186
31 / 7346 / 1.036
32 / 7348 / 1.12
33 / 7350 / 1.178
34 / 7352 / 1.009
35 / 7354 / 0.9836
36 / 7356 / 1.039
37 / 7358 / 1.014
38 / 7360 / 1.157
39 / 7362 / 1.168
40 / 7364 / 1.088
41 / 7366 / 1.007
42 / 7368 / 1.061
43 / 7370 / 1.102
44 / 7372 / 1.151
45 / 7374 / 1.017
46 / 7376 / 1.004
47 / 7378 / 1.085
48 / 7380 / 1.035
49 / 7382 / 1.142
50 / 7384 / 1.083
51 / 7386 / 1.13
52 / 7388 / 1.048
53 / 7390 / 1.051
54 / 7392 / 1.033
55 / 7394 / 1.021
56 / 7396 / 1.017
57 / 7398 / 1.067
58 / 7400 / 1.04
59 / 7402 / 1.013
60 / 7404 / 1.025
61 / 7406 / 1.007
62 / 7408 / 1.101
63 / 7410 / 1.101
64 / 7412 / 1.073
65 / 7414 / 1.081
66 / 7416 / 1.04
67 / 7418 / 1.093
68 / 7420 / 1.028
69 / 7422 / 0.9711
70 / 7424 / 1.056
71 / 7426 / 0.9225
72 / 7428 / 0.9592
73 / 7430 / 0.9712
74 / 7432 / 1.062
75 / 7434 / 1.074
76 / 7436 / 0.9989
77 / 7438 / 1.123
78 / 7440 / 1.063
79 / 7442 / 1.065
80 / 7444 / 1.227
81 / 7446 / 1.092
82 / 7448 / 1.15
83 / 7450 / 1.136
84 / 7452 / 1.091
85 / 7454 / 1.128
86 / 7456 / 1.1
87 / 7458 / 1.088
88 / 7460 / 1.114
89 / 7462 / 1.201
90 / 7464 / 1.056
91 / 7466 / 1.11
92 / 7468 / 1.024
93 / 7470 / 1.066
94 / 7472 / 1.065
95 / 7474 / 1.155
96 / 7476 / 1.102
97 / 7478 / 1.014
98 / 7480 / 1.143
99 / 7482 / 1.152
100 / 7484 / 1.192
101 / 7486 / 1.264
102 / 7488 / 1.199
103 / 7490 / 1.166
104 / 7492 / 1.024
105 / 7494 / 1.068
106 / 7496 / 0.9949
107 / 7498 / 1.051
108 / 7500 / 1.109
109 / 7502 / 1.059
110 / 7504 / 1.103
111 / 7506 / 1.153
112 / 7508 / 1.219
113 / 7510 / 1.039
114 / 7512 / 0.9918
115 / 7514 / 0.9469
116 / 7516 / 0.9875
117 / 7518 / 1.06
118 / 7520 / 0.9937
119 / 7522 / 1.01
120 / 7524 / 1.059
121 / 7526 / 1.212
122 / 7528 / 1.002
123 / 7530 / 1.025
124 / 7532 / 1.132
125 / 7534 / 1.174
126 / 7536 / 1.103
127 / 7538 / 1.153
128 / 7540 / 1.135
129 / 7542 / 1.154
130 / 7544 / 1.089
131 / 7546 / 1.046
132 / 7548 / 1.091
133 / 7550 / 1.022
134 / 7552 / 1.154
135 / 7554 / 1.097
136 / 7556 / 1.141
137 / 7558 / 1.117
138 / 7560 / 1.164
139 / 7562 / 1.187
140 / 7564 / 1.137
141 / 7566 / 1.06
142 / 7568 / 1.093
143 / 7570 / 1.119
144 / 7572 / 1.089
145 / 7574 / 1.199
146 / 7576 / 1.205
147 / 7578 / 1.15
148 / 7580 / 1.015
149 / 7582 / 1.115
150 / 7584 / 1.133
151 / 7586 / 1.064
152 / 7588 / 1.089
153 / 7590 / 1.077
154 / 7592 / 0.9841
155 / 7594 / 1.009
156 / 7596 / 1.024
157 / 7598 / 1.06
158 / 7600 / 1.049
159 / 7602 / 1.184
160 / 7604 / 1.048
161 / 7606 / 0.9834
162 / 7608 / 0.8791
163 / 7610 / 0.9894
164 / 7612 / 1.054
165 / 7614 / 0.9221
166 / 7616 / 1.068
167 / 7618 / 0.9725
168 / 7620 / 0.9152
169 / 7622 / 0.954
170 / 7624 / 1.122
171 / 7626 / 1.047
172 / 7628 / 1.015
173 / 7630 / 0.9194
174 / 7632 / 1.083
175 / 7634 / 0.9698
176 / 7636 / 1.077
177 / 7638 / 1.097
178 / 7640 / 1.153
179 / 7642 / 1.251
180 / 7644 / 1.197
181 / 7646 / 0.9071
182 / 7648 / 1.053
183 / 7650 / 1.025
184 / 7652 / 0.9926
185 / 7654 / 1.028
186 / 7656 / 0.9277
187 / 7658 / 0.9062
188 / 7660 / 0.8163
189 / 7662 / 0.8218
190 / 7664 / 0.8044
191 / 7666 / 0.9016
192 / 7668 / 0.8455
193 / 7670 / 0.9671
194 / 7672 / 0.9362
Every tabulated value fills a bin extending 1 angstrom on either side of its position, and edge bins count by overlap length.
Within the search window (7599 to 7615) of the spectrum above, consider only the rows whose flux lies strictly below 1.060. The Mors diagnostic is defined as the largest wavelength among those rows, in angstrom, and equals 7614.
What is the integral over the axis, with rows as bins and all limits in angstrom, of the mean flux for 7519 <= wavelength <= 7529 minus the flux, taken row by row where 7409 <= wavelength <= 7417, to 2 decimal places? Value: -0.15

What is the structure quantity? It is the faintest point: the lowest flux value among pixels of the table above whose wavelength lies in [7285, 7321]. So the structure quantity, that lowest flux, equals 0.9822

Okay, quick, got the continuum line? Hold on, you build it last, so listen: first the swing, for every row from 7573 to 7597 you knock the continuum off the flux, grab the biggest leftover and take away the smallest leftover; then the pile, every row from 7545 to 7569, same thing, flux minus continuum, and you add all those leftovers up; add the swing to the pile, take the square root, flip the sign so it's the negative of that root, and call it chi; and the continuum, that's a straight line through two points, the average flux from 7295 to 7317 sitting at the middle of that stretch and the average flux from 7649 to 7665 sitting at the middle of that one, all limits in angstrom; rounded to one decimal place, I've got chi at -1.4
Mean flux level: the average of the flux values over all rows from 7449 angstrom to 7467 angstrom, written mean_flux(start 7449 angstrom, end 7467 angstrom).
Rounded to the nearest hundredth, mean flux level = 1.11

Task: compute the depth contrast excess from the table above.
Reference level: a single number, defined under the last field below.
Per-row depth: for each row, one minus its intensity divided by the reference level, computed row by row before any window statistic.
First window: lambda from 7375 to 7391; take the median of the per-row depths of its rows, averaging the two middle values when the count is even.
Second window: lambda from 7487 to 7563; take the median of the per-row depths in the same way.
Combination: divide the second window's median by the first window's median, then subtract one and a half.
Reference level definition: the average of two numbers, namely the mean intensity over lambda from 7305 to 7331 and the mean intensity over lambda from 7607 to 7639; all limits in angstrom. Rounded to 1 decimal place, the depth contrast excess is 0.6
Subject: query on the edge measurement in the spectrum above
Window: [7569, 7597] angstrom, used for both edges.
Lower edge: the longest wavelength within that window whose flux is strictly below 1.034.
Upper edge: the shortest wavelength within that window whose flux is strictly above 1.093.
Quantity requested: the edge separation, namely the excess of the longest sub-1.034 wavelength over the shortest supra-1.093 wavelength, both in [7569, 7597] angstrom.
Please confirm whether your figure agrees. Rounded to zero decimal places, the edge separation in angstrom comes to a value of 26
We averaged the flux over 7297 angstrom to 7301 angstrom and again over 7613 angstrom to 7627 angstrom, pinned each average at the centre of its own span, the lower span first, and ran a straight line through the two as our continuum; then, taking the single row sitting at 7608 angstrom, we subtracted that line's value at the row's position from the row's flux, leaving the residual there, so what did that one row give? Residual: -0.126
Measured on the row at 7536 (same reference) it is 0.068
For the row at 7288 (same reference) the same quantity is -0.063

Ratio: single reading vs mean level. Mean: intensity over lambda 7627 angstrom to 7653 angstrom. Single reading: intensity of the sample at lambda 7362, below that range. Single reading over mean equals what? 1.11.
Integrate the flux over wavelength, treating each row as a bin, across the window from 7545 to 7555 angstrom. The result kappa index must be 10.8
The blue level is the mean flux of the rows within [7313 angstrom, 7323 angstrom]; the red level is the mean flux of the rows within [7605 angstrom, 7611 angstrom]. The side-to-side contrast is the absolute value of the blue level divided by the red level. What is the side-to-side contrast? 1.11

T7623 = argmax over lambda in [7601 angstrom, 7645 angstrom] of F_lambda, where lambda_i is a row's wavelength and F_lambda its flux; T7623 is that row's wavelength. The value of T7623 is 7642 angstrom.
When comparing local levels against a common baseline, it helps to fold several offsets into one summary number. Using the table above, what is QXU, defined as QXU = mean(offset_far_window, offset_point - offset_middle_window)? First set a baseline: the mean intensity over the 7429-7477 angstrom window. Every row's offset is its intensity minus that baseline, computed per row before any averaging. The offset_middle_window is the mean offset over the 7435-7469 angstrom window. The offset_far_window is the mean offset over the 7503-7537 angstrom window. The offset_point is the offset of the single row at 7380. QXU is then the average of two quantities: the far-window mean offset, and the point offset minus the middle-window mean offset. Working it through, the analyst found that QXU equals -0.05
